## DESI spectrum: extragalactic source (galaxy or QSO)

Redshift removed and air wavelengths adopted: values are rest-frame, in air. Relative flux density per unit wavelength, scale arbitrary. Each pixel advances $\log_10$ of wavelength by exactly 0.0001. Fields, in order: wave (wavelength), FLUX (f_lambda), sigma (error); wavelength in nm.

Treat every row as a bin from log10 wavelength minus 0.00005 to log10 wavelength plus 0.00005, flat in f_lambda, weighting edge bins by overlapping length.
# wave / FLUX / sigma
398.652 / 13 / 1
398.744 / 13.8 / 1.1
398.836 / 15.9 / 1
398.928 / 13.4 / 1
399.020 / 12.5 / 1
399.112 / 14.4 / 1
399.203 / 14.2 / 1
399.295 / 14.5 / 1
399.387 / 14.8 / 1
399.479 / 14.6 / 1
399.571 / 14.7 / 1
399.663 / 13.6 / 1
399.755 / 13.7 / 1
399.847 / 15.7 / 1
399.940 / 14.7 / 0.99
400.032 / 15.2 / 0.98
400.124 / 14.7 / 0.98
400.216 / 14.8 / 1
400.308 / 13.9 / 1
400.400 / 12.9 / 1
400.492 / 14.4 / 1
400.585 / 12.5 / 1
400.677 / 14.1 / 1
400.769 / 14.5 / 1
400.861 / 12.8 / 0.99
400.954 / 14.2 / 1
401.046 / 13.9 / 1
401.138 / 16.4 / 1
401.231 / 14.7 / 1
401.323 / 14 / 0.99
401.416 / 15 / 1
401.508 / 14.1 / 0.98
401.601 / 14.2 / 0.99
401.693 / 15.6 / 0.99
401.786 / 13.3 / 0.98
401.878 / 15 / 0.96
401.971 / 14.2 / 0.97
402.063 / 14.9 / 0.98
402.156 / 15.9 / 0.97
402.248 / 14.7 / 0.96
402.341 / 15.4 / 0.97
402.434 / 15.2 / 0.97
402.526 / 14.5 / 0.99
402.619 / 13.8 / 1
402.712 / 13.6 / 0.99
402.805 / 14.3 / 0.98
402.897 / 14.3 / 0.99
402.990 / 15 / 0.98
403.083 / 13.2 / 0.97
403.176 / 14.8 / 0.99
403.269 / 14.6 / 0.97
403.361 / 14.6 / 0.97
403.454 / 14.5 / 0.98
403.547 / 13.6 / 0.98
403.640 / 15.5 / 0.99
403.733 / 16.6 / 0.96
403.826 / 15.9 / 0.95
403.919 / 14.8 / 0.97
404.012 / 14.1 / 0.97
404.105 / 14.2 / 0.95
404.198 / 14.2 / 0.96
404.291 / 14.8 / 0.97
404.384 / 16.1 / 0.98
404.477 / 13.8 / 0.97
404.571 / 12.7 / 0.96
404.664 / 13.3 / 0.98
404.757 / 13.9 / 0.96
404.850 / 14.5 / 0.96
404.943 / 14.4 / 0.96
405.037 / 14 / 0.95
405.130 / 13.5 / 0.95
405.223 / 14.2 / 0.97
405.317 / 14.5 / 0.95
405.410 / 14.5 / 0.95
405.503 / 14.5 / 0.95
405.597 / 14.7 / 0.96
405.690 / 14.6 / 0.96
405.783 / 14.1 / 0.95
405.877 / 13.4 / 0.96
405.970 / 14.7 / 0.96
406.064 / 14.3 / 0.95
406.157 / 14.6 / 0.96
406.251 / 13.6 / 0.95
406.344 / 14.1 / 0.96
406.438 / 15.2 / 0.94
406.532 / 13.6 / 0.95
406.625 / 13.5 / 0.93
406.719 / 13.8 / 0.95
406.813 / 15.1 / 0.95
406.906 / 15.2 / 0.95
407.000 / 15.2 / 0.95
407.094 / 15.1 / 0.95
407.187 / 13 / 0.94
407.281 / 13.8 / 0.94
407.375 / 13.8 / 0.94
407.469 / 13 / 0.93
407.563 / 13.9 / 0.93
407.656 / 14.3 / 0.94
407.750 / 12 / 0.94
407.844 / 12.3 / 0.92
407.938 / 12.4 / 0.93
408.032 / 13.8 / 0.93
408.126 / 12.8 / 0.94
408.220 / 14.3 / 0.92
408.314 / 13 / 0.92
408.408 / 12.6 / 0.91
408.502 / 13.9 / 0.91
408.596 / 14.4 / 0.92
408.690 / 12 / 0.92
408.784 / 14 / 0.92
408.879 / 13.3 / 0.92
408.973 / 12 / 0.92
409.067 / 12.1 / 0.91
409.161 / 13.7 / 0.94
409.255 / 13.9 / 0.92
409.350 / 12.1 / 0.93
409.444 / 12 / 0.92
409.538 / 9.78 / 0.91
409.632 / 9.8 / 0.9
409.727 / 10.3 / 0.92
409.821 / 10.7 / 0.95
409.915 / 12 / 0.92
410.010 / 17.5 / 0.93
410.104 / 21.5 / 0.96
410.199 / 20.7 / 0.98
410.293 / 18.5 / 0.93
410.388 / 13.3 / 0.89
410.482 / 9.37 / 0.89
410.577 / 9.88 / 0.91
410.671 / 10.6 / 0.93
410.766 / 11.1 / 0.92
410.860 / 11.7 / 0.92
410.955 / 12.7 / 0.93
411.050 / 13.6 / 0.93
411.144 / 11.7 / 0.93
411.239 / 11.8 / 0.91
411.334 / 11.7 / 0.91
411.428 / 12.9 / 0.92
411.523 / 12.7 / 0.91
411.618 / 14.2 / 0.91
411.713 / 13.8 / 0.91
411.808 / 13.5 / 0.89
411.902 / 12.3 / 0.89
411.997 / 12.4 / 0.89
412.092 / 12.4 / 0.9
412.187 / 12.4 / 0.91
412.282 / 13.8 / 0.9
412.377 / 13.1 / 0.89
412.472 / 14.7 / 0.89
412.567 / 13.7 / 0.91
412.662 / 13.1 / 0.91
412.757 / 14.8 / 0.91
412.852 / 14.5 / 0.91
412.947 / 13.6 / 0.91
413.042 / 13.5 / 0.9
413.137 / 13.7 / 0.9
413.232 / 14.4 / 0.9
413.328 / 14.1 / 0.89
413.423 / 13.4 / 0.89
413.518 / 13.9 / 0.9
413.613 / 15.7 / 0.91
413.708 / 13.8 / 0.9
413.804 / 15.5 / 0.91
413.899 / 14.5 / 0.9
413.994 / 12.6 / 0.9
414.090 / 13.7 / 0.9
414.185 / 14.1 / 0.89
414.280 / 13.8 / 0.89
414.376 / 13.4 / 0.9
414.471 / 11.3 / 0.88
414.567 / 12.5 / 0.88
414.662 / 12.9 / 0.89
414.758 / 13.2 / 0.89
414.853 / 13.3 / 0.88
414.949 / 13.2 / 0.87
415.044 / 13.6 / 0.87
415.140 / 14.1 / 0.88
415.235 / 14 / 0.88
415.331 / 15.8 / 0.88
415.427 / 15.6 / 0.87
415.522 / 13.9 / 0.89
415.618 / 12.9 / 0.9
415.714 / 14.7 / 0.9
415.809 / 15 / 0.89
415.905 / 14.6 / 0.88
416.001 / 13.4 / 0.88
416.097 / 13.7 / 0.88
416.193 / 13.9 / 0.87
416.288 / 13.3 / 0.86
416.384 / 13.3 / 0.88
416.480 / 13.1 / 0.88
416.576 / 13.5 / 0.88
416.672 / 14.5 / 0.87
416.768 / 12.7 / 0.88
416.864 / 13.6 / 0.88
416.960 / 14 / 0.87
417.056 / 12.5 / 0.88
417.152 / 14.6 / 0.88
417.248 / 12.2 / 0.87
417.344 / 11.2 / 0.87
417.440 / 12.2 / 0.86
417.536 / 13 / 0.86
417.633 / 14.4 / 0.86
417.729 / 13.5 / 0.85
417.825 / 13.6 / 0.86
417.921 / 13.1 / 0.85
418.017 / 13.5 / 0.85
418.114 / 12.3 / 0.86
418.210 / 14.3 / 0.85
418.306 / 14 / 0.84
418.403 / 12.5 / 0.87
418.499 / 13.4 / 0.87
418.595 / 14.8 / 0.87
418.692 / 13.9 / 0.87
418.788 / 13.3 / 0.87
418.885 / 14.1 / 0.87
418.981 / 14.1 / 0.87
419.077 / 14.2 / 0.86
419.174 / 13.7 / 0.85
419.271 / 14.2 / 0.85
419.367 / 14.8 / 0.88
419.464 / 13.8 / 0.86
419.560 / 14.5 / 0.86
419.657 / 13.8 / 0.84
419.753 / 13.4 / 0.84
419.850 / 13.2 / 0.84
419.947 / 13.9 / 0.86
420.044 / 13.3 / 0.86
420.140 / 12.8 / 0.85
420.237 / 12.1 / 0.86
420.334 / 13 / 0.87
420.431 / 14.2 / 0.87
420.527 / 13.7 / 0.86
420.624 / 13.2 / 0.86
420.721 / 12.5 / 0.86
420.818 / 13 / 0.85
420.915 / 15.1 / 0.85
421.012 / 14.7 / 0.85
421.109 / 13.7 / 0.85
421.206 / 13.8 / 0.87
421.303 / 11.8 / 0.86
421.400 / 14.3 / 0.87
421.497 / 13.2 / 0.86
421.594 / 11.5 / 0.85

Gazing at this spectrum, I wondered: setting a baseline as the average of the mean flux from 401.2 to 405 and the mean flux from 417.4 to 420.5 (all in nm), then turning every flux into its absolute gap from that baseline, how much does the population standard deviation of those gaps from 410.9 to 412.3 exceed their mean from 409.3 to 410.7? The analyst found -3.0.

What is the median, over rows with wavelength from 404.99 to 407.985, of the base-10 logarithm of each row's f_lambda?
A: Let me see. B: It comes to 1.15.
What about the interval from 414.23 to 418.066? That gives 1.13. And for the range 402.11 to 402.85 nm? 1.16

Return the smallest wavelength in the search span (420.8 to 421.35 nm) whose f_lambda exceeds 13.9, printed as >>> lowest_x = 420.915 nm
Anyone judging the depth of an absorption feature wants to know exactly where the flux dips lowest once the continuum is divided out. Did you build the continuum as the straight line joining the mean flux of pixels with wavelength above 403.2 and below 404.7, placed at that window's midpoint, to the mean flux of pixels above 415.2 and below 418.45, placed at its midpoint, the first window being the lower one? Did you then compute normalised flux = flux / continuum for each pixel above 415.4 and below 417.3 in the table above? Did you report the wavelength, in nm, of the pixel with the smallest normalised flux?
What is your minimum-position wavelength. 417.248 nm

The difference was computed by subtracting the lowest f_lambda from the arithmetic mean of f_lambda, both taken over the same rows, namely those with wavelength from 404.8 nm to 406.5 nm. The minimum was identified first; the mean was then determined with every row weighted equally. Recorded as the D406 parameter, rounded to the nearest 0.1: 0.9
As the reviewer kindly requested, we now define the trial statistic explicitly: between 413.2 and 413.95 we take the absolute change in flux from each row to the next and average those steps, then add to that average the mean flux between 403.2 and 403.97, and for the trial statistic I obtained 16.1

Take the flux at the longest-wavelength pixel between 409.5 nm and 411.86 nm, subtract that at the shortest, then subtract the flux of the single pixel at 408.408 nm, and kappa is -8.9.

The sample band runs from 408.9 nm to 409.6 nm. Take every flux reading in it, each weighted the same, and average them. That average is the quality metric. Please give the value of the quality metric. 12.2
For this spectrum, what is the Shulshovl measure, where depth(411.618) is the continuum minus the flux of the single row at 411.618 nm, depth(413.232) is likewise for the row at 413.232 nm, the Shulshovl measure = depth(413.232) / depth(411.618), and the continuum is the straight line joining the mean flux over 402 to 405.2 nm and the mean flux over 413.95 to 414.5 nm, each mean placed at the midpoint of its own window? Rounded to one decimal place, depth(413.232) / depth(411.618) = 1.6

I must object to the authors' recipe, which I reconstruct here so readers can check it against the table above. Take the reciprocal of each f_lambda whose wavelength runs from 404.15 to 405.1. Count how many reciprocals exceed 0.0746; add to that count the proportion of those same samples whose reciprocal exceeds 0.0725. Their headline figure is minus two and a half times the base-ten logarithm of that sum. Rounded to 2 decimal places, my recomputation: -0.86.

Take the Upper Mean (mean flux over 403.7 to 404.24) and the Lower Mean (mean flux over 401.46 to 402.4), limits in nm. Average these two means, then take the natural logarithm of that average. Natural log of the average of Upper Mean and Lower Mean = 2.70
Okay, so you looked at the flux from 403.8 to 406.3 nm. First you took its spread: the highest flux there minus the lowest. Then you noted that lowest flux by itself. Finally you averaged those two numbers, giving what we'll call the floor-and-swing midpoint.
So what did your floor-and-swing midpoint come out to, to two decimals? 8.05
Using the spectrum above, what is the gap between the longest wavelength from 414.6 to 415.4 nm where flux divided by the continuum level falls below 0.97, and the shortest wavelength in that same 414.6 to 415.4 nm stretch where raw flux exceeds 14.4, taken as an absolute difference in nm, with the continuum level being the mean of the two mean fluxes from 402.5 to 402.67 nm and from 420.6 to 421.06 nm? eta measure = 0.38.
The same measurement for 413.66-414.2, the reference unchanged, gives 0.19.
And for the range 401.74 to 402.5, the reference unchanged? 0.09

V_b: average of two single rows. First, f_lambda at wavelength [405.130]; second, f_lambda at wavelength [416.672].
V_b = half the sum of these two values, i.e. 14.0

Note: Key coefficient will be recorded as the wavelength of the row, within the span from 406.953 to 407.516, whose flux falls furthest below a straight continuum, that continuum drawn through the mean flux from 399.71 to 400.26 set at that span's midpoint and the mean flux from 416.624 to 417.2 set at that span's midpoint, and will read 407.187 nm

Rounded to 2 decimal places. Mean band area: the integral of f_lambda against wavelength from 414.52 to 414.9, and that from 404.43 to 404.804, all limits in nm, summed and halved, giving 4.98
